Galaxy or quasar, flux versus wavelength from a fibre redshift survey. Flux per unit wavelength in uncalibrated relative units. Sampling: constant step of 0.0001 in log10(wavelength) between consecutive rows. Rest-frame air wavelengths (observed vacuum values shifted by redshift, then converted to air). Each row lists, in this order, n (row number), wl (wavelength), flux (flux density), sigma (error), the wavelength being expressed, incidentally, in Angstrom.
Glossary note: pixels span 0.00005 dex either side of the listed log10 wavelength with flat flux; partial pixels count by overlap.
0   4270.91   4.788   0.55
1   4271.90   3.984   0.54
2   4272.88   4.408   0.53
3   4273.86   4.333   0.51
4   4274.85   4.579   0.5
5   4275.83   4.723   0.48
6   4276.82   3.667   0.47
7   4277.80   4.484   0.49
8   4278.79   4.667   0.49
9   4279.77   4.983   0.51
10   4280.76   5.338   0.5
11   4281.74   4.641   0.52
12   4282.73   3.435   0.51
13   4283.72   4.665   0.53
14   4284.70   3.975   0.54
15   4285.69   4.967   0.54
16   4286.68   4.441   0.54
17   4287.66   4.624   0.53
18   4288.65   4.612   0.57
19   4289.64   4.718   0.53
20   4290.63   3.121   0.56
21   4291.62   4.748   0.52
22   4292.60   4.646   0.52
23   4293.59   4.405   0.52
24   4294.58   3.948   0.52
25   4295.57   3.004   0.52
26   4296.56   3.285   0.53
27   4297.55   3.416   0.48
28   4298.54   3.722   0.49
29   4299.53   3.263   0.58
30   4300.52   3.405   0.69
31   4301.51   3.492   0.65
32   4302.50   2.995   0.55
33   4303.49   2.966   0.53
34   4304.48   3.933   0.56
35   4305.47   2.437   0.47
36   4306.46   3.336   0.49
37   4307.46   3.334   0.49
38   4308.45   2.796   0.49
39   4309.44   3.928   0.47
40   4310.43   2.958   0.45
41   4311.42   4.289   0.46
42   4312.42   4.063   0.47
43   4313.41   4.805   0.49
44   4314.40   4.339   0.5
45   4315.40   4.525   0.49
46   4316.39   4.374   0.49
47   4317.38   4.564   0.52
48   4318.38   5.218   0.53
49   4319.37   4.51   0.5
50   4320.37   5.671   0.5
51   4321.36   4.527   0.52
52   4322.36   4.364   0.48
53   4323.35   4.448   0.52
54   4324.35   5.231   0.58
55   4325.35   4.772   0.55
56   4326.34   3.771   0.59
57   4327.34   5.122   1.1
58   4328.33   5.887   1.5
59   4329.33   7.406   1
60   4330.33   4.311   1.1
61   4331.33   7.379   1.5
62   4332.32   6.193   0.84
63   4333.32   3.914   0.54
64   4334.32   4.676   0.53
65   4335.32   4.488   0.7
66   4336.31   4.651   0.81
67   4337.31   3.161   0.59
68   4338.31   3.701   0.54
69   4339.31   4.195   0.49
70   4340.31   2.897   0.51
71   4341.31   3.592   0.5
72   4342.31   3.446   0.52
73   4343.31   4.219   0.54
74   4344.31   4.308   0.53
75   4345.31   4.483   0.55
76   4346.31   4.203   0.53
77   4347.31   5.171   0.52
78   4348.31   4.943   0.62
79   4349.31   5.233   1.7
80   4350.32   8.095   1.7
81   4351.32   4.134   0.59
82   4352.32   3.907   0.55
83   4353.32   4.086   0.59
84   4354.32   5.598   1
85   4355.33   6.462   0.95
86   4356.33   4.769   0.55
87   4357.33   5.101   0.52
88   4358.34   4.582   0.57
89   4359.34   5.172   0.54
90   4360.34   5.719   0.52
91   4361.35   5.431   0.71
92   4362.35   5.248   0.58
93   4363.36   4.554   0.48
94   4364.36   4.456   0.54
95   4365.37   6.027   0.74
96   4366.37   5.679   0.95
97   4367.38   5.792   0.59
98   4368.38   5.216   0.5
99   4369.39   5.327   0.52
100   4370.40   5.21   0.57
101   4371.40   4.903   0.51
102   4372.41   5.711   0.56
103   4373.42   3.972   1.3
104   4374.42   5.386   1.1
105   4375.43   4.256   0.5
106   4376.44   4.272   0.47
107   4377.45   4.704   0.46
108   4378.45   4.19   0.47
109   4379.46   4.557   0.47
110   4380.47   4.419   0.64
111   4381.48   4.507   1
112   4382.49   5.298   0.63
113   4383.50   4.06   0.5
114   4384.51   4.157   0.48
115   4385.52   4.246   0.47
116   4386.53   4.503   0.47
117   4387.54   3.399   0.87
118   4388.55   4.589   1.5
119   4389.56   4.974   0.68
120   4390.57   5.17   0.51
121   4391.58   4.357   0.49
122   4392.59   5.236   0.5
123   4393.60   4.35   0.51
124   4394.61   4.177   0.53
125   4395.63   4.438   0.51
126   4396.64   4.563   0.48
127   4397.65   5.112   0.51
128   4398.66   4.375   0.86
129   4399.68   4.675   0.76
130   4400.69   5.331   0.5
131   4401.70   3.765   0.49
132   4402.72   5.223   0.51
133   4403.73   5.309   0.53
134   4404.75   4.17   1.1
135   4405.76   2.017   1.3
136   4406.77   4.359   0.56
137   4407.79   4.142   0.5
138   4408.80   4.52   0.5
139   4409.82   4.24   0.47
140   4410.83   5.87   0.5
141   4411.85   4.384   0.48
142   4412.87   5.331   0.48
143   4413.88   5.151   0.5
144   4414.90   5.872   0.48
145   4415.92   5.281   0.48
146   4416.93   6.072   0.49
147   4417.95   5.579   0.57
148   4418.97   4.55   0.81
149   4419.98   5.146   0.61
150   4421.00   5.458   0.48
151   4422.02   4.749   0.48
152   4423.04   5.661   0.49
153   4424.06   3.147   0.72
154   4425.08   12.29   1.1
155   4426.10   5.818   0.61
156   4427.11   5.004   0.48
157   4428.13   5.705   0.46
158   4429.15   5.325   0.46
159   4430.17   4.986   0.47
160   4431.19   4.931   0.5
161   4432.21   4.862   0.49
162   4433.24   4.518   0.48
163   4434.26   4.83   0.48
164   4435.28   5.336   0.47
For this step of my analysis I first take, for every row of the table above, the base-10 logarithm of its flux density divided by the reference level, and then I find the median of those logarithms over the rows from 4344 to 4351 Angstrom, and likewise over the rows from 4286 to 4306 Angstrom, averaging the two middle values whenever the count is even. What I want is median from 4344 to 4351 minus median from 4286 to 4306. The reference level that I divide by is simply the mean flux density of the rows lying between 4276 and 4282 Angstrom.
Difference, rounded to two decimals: 0.14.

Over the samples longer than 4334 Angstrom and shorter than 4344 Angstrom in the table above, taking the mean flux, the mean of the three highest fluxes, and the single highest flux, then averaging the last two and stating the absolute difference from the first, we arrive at 0.74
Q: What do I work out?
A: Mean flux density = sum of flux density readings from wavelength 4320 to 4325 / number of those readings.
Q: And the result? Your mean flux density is 4.8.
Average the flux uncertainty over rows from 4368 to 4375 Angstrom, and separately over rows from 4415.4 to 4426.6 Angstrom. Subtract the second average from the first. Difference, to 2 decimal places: 0.10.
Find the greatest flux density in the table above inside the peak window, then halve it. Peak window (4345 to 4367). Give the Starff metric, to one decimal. 4.0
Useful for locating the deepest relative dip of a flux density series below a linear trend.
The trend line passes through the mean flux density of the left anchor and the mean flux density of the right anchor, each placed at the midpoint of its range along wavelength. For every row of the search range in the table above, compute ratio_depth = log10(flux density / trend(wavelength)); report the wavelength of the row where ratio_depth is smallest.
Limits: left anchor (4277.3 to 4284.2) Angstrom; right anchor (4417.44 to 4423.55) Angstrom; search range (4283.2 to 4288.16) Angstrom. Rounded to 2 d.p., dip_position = 4284.70 Angstrom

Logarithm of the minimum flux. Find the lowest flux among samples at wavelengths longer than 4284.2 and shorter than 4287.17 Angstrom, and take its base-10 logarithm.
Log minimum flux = 0.599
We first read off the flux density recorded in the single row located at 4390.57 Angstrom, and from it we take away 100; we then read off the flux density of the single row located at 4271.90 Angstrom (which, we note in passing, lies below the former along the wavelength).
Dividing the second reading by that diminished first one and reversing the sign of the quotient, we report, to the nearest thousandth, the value 0.042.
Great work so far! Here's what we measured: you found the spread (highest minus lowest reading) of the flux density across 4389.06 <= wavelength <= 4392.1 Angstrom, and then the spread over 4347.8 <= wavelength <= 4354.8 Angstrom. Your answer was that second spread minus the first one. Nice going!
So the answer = 3.4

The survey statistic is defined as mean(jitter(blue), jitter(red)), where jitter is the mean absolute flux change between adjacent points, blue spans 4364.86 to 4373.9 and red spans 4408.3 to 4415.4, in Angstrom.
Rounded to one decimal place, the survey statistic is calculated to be 0.7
